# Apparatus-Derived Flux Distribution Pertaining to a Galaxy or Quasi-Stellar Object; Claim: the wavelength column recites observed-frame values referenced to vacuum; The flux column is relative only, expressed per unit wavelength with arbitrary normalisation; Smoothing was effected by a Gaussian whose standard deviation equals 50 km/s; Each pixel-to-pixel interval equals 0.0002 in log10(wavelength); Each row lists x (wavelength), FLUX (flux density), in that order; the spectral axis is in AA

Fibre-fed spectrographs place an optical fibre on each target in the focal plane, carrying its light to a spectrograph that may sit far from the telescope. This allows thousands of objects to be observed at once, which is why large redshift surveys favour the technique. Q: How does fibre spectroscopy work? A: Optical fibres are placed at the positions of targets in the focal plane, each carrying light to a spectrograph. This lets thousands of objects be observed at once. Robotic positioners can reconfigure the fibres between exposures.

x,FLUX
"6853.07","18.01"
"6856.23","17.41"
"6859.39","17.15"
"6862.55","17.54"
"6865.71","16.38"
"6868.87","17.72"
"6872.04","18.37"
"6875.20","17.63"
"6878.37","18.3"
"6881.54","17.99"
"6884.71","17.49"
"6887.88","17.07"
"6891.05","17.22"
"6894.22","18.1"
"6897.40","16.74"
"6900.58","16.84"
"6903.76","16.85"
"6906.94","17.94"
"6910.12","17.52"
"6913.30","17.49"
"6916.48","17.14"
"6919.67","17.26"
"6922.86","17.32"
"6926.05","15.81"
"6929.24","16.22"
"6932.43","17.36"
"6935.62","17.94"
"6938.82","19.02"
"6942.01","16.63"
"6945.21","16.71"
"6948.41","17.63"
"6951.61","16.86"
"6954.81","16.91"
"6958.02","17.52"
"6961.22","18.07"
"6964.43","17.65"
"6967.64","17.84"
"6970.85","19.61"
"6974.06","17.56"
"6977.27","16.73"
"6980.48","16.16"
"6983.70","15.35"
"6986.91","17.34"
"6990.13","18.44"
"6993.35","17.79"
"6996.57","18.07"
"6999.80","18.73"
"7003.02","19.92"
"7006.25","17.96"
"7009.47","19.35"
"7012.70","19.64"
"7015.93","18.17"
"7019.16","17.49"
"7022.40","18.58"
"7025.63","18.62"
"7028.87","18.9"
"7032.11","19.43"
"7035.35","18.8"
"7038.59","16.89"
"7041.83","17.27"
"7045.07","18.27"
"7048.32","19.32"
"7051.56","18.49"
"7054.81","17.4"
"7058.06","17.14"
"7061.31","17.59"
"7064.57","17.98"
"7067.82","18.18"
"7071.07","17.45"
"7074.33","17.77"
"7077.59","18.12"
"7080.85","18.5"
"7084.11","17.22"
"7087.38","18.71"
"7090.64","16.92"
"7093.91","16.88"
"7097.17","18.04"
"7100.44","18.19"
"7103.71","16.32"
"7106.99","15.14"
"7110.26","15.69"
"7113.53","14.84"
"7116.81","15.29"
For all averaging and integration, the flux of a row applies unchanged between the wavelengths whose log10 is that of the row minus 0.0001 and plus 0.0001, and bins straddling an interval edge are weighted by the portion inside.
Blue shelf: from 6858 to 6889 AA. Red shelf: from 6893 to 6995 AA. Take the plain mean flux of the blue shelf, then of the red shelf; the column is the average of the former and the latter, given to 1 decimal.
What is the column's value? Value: 17.4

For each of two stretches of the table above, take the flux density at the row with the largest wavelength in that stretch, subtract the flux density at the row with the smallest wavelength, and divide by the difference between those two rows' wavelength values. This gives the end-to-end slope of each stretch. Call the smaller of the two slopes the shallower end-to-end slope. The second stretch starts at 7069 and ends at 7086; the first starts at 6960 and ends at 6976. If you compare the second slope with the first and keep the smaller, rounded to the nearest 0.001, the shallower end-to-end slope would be -0.040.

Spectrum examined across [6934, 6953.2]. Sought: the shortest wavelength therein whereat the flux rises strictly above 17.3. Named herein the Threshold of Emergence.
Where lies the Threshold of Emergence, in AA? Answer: 6935.62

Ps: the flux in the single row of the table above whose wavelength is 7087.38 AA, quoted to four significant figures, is 18.71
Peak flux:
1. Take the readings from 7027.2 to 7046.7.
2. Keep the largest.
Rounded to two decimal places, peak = 19.43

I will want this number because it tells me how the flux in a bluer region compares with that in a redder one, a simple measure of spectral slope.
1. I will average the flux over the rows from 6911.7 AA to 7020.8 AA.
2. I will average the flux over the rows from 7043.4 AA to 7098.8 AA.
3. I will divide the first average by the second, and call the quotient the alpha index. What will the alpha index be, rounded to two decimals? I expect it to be 0.99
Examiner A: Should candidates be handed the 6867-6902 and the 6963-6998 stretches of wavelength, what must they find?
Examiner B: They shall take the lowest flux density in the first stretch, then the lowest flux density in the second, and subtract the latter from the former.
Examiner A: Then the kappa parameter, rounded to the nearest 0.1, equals 1.4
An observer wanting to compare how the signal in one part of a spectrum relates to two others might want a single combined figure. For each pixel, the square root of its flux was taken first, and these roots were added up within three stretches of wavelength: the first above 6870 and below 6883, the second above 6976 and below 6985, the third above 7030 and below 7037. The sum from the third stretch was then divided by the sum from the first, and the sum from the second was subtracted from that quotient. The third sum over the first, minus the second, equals -12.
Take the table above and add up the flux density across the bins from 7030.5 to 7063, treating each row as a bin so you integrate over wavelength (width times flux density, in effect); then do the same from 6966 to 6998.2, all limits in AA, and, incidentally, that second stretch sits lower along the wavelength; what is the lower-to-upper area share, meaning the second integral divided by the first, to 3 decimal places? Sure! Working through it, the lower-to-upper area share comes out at 0.960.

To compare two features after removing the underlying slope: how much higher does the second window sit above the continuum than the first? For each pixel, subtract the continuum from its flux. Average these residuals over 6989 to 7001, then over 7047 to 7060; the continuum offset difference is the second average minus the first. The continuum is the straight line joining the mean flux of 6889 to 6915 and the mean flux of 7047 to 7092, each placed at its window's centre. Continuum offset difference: -0.4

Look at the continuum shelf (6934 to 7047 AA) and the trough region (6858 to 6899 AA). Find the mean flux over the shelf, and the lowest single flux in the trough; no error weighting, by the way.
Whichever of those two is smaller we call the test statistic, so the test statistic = 16.4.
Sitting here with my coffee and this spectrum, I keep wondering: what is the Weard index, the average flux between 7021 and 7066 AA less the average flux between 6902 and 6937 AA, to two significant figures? 1.0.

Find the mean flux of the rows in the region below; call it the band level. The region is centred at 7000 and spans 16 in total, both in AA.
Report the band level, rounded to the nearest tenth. 18.5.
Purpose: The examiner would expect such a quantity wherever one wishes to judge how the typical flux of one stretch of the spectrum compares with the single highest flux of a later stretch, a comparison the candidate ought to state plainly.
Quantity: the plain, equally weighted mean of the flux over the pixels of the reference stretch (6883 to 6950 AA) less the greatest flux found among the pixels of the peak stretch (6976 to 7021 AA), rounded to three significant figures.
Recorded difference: -2.67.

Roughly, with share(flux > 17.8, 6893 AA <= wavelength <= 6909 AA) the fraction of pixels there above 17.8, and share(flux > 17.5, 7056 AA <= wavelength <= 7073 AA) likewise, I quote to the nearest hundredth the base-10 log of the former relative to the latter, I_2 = -0.18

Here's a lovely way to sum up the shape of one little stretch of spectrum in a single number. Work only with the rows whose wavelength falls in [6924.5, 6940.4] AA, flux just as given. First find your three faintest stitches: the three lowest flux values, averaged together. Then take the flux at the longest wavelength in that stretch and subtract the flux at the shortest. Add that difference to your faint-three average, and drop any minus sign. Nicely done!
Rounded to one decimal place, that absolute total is 19.7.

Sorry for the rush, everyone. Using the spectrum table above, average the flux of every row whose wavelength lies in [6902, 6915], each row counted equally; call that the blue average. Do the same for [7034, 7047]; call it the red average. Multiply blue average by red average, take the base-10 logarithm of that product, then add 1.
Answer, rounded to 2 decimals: 3.49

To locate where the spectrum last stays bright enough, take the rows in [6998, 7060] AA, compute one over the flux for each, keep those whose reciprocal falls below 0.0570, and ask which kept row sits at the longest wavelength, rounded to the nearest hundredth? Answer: 7051.56 AA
